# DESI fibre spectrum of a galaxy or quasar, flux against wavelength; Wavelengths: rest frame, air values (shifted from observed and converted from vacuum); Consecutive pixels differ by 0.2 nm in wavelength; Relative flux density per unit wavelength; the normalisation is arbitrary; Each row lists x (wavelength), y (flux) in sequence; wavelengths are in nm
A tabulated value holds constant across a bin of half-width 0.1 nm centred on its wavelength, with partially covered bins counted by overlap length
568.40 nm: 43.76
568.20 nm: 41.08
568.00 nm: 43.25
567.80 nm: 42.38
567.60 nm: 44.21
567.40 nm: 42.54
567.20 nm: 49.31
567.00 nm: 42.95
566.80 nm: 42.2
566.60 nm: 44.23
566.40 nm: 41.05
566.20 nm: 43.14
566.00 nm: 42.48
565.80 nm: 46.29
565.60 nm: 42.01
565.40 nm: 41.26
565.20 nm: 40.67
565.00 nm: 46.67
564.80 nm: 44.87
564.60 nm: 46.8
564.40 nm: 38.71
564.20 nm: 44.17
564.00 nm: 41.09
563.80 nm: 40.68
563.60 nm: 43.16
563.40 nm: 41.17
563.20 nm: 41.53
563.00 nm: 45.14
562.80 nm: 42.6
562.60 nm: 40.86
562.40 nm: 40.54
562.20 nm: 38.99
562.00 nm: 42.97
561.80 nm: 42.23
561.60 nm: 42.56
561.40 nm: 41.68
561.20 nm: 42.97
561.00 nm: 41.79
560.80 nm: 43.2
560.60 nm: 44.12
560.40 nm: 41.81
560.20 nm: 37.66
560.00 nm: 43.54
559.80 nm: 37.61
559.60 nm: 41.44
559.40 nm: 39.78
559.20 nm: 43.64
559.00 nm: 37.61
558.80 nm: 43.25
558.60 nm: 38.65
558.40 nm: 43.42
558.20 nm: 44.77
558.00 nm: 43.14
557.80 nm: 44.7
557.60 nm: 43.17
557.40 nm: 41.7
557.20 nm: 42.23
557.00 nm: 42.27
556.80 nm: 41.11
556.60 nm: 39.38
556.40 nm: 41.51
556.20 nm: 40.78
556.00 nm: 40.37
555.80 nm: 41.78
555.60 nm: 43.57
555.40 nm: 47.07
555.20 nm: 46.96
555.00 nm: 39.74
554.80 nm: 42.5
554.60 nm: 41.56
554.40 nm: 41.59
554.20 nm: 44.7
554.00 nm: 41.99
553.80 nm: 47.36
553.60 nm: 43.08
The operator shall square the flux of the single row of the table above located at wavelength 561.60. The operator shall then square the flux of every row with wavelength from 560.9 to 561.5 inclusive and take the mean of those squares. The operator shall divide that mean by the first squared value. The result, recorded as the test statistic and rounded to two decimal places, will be 0.98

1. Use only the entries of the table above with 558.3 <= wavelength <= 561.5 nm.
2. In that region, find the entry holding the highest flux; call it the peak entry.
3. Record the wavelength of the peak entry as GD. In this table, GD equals 560.60 nm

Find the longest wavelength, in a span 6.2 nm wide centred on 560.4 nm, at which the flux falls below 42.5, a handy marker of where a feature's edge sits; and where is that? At 563.40 nm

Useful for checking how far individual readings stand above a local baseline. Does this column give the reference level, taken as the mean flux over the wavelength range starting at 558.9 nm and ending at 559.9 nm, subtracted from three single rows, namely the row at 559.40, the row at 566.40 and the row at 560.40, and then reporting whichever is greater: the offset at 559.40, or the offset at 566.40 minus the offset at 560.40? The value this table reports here 0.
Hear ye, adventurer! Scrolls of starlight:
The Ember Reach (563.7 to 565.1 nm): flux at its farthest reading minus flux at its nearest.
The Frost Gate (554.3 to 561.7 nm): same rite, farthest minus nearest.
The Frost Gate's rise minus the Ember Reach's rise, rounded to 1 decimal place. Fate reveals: -5.0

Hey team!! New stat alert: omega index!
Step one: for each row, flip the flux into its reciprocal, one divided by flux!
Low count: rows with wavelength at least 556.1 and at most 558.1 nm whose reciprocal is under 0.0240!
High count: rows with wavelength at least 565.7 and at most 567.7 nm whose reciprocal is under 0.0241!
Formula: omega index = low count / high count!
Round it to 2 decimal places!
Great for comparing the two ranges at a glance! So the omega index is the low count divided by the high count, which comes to 0.67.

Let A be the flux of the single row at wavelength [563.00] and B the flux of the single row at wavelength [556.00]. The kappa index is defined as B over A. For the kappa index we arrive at 0.89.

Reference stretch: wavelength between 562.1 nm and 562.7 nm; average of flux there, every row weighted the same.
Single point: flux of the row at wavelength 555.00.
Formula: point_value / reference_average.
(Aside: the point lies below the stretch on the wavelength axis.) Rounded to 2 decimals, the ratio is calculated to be 0.99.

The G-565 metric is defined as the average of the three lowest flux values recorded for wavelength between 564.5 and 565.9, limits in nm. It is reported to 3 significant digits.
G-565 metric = 41.3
